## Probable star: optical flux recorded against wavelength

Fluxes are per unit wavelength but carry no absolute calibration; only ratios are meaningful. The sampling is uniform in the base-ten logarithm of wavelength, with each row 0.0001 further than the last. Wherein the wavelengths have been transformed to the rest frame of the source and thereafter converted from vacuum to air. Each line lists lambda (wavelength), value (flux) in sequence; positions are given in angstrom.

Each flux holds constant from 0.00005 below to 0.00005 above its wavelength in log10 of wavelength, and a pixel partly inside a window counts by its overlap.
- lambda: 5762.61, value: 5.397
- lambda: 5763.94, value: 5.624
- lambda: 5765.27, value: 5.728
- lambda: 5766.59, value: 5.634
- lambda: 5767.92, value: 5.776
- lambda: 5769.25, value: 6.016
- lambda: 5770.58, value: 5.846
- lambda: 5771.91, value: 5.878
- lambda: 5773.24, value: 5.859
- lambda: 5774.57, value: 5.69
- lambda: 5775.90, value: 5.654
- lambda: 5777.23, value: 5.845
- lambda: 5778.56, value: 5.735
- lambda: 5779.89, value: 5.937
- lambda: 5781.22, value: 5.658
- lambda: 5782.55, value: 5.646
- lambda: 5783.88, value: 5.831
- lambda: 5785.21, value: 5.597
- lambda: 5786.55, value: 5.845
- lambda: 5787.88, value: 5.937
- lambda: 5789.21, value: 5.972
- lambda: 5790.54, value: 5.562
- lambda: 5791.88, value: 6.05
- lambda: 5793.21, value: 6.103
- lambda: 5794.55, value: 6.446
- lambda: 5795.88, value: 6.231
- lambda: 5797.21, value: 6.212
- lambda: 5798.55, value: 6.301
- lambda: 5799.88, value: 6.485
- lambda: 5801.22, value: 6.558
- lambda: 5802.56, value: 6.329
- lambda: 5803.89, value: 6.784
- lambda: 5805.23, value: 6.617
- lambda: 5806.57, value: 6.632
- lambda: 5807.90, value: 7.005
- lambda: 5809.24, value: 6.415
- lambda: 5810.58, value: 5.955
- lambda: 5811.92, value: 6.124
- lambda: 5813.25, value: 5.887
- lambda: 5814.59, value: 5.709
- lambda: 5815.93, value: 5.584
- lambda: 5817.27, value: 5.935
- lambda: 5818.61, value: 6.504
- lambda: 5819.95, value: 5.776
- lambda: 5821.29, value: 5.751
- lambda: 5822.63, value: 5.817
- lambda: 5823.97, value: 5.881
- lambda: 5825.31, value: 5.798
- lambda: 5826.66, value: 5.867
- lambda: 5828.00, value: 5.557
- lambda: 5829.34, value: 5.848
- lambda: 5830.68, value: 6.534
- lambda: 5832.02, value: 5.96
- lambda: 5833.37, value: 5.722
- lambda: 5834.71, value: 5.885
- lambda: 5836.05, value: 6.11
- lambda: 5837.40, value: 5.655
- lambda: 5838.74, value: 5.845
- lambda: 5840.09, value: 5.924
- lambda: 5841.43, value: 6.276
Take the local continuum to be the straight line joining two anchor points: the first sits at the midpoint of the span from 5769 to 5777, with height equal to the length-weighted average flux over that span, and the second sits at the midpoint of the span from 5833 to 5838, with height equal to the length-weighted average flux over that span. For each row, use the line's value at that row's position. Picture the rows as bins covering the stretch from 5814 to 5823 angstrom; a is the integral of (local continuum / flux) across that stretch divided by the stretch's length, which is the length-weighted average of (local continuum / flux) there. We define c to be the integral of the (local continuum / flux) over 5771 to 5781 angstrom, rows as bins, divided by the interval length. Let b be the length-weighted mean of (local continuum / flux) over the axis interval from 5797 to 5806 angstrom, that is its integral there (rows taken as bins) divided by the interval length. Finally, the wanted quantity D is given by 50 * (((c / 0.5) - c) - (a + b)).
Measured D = -44.6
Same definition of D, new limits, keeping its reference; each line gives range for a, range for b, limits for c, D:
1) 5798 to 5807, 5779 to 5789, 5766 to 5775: -45.1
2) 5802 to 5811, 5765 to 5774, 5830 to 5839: -45.3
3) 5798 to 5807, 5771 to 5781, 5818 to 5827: -45.4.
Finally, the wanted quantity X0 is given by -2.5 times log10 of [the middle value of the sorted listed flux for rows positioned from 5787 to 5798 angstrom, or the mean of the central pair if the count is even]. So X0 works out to -1.96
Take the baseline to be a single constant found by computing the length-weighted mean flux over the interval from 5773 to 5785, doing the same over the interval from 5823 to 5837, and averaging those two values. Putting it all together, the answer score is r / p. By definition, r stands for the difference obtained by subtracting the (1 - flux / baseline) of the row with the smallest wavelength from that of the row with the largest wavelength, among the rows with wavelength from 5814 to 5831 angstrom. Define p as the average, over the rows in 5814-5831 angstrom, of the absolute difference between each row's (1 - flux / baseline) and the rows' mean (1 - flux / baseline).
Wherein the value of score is -4.1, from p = 0.034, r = -0.141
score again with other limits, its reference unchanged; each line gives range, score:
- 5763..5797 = -3.8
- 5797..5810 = -1.1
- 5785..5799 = -3.2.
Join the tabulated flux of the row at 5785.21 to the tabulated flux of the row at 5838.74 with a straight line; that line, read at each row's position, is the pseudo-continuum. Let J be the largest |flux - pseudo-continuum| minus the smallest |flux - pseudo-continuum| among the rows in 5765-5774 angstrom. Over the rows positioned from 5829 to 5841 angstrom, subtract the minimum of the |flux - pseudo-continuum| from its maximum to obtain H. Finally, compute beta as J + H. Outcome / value 1.10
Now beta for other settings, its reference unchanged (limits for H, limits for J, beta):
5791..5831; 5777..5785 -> 1.59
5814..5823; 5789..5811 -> 1.98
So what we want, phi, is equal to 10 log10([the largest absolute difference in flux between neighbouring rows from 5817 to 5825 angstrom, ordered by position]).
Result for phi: -1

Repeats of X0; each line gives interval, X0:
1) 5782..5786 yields -1.88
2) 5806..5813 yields -2.02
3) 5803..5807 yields -2.05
